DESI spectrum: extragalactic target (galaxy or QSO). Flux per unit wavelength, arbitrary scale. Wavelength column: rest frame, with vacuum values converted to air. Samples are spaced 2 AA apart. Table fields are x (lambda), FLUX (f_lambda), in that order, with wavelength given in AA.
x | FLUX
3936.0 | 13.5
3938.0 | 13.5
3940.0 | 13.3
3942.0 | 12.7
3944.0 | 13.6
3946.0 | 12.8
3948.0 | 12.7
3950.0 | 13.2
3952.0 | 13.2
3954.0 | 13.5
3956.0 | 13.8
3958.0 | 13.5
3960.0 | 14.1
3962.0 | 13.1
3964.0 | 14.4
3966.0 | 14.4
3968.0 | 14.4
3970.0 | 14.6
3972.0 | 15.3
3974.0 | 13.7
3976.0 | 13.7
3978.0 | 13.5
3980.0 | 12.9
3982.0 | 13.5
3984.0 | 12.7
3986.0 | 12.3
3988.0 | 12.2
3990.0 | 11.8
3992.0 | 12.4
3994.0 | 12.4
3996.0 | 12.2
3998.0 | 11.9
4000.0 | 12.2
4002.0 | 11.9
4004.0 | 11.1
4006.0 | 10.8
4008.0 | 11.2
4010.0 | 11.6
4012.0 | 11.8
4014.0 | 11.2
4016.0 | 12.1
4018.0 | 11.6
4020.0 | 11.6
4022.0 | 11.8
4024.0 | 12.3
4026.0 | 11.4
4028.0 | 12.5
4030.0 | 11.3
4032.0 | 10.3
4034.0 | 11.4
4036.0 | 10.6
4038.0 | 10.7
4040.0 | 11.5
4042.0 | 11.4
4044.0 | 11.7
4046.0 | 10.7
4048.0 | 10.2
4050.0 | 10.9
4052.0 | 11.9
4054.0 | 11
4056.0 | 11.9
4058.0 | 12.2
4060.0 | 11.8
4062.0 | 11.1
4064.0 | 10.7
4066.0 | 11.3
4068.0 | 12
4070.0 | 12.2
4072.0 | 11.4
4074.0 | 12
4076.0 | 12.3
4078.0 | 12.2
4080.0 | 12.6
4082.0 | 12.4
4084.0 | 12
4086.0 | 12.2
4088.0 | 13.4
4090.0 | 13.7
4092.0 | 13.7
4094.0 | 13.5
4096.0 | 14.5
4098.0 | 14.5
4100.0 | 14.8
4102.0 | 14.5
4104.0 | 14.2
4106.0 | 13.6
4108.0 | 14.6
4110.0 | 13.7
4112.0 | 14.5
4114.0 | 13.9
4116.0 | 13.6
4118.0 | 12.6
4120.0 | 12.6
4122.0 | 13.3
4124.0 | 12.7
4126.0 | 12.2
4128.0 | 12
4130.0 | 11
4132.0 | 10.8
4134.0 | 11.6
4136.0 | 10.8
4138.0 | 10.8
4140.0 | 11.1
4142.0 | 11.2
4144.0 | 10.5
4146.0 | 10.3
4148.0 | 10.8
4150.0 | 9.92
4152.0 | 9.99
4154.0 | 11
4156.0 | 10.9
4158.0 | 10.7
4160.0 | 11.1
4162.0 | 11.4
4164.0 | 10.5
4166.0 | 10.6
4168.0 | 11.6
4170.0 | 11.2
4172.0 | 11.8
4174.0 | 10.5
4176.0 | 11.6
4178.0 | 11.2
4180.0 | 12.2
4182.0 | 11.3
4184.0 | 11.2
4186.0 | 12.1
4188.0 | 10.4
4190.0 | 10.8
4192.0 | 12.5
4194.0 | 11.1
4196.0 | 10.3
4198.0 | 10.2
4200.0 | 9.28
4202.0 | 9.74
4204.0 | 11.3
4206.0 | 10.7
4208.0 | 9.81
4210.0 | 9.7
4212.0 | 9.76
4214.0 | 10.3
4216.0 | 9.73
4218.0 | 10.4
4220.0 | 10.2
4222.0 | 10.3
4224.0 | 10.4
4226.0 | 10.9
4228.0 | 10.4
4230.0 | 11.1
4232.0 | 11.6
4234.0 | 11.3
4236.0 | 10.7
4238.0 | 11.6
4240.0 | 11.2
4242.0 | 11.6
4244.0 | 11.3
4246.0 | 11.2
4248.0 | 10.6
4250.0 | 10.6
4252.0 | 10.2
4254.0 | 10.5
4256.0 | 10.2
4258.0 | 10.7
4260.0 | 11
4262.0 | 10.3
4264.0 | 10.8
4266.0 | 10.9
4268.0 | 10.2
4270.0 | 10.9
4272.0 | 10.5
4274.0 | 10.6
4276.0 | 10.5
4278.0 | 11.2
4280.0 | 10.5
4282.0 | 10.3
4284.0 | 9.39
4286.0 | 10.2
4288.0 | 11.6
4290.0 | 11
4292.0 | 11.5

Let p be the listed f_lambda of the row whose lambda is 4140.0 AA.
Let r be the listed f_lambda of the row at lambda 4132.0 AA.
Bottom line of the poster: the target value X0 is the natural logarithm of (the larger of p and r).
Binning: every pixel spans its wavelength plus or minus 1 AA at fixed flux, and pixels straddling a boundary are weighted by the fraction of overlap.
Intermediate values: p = 11.1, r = 10.8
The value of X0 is 2.41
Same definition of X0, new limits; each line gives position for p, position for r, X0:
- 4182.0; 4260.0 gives 2.42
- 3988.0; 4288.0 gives 2.50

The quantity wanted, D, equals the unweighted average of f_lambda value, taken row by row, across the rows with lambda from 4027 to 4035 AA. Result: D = 11.4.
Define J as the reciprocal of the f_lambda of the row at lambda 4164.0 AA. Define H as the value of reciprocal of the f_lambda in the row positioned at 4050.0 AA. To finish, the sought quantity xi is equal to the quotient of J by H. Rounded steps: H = 0.092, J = 0.0952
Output 1.04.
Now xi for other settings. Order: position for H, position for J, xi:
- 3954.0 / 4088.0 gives 1.01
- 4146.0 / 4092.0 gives 0.75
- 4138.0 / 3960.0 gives 0.77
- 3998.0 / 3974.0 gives 0.87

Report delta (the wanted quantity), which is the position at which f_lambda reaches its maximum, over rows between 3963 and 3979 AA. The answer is 3972.0 AA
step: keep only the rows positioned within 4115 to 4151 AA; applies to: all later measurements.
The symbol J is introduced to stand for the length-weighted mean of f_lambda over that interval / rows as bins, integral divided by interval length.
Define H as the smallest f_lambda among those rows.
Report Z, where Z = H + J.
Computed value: 21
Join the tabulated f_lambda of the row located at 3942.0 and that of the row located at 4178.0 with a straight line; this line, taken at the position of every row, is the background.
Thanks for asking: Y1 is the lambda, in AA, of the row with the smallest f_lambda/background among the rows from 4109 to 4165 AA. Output 4150.0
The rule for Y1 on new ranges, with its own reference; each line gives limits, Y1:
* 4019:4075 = 4048.0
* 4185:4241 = 4200.0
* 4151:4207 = 4200.0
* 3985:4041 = 4032.0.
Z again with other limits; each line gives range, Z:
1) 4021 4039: 22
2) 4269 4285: 20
